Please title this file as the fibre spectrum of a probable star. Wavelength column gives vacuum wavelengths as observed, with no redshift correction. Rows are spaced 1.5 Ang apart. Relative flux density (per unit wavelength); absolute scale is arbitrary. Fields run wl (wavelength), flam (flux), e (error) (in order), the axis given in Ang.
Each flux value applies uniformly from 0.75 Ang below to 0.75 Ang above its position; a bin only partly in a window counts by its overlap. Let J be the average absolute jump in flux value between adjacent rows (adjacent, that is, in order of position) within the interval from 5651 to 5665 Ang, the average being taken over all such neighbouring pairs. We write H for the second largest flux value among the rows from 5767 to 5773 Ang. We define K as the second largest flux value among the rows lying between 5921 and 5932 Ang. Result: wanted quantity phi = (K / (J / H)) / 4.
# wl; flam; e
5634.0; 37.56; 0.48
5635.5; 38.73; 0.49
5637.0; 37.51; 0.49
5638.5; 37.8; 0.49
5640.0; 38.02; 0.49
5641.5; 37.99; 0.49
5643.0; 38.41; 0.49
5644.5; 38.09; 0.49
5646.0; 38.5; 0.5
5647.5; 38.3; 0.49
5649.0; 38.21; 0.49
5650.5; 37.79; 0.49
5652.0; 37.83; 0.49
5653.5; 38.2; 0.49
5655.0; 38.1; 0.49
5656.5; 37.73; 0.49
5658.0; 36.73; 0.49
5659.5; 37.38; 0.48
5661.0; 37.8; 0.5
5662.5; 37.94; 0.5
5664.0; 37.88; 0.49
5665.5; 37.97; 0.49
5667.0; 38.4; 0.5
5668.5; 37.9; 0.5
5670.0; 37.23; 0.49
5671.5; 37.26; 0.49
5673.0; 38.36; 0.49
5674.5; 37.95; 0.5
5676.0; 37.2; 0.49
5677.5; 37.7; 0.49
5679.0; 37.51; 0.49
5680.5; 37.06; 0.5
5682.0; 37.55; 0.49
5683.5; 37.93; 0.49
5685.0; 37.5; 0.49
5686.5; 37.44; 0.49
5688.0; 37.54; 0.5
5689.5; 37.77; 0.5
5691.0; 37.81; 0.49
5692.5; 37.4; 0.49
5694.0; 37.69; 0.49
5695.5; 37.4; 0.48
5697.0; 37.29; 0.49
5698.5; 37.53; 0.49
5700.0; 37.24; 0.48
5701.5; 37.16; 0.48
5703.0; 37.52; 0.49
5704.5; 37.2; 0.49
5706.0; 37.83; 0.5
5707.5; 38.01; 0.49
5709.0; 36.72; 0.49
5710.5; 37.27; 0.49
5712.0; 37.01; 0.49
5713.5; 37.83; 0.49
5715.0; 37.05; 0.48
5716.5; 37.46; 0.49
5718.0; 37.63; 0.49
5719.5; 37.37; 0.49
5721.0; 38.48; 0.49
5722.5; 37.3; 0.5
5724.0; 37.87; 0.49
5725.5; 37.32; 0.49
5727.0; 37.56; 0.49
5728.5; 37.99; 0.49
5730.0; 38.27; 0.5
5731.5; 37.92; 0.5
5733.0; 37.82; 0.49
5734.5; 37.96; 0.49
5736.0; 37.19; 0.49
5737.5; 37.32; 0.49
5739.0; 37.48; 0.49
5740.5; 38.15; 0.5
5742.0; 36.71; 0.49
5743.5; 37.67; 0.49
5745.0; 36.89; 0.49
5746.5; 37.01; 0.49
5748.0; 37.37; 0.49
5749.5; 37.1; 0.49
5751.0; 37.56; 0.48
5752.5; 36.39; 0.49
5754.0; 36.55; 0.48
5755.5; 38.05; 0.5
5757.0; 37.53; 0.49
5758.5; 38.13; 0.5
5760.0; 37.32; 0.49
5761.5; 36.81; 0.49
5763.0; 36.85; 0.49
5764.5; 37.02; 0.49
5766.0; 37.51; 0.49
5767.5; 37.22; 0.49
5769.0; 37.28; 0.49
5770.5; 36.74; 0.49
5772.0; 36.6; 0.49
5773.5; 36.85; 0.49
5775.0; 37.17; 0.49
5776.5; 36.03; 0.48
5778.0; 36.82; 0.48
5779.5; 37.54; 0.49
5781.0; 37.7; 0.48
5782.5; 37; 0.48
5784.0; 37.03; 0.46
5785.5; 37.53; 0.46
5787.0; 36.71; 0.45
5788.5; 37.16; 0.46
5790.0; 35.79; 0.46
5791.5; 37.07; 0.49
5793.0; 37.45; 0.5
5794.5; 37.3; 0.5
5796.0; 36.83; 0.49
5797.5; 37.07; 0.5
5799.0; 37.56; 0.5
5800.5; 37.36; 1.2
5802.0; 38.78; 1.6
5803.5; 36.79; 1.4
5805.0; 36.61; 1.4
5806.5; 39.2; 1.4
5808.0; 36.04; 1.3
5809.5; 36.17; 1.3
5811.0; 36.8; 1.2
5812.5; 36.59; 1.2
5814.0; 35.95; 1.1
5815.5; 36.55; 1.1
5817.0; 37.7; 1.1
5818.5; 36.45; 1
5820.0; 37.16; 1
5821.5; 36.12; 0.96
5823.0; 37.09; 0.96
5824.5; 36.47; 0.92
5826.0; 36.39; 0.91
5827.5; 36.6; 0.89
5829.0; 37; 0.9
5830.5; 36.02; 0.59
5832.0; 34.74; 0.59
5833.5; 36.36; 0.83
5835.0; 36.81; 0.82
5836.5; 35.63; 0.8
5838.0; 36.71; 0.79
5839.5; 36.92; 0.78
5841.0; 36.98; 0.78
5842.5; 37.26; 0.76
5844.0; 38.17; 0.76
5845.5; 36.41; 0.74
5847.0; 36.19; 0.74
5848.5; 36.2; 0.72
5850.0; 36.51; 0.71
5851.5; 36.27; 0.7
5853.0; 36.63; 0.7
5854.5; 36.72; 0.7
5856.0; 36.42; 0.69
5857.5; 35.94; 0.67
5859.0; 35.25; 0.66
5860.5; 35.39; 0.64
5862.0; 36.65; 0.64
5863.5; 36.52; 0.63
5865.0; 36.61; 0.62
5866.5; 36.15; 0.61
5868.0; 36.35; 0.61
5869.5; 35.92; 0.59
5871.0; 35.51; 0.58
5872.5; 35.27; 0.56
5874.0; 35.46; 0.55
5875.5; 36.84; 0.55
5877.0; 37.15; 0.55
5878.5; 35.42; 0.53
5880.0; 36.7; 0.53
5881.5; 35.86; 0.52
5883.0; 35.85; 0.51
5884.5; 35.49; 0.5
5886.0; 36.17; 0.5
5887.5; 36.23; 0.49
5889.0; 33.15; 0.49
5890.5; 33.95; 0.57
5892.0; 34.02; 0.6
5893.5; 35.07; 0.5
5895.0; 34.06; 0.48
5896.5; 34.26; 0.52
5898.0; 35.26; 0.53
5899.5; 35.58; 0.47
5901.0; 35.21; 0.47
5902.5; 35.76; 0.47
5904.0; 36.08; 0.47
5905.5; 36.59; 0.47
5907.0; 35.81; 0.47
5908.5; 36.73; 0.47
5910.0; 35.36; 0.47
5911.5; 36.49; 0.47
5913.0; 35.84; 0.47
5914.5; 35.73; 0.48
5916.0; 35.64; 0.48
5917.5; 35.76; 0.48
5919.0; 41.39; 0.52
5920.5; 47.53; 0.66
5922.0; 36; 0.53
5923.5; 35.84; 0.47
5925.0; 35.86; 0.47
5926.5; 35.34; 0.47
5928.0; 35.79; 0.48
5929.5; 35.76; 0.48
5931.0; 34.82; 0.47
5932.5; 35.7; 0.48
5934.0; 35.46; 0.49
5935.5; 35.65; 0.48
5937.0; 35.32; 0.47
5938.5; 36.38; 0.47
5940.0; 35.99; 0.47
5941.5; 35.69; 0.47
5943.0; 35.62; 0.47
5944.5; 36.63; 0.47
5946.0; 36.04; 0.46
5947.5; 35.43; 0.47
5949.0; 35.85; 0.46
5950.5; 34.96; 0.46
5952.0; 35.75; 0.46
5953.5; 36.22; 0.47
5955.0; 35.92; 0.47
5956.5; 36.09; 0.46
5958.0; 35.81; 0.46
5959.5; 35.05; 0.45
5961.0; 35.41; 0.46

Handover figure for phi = 858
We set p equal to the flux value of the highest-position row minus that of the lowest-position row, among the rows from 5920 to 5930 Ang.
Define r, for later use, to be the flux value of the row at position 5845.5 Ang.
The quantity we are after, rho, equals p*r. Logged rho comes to -429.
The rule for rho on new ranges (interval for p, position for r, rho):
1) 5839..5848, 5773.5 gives -27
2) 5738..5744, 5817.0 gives 7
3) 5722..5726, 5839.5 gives 1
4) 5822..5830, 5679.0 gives -3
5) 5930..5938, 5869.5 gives 18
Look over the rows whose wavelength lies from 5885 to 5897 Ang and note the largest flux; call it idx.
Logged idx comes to 36.23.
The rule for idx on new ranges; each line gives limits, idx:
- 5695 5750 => 38.48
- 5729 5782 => 38.27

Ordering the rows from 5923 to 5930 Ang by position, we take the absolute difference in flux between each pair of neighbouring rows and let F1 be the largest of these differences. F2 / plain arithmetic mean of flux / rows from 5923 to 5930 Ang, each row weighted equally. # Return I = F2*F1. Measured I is 19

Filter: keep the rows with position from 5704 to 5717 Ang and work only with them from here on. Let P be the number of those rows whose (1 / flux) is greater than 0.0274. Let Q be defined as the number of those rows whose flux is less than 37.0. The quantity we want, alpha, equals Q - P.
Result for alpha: 1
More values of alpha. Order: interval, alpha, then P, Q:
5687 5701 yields 0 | 0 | 0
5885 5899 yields 0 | 9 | 9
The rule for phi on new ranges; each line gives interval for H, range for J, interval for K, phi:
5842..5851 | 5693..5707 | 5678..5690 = 1213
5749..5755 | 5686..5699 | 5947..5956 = 1559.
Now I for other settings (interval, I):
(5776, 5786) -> 29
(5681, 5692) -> 16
